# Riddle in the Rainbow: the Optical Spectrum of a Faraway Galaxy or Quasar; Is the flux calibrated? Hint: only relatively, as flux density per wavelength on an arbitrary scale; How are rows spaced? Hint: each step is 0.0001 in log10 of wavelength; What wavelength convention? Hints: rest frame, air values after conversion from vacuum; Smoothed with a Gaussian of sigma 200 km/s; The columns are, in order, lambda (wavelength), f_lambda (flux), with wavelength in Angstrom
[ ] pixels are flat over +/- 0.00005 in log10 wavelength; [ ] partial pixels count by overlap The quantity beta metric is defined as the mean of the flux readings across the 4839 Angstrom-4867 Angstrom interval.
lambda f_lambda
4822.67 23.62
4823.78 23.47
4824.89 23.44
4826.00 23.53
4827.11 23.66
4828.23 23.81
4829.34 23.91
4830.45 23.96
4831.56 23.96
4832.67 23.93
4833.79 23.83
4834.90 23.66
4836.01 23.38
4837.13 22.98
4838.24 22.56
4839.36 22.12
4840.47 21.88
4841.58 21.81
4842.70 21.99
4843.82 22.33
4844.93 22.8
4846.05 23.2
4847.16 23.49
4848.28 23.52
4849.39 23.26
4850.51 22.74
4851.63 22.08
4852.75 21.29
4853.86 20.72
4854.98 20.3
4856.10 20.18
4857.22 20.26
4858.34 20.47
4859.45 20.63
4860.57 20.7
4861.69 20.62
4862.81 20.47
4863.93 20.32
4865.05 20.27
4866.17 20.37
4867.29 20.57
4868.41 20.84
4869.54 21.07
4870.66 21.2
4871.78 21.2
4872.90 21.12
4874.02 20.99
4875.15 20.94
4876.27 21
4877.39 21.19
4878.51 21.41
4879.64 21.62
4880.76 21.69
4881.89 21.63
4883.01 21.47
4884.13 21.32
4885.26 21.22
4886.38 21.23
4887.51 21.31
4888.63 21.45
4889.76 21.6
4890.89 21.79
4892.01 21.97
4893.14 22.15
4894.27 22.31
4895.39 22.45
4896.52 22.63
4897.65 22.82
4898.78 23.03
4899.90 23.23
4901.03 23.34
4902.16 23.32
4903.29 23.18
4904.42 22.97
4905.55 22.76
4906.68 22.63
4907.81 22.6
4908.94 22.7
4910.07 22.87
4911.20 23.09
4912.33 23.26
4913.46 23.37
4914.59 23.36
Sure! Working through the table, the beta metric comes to 21.5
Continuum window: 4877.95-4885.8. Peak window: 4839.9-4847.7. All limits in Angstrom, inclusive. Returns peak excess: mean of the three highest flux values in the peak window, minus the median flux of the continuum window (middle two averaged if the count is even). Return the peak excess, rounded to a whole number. 2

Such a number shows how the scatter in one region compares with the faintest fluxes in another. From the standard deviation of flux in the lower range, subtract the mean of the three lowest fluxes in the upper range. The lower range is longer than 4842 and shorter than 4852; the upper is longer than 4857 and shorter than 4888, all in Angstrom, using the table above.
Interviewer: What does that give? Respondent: -19.7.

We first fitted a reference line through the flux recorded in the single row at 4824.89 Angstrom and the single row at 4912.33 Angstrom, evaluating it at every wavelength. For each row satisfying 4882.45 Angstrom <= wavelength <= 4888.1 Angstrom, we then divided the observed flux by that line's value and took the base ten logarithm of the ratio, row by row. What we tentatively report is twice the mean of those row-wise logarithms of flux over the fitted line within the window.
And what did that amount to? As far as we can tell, -0.078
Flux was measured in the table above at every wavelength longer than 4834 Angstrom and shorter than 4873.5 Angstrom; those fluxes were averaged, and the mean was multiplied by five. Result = 108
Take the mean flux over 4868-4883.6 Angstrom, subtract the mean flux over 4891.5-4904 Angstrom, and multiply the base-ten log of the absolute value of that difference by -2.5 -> -0.5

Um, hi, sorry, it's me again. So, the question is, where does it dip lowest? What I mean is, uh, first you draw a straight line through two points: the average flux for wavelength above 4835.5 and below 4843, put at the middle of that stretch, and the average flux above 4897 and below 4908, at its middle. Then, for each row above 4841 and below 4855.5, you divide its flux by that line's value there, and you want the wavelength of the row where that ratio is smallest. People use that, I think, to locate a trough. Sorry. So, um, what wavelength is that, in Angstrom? 4854.98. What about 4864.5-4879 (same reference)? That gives 4865.05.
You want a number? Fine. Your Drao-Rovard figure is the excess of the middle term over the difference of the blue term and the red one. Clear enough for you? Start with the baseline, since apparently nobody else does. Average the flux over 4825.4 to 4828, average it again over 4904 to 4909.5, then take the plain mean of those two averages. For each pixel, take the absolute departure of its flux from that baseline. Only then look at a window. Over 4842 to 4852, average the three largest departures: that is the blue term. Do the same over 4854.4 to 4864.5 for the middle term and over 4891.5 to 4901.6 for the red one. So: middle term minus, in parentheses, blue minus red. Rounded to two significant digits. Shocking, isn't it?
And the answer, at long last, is 2.9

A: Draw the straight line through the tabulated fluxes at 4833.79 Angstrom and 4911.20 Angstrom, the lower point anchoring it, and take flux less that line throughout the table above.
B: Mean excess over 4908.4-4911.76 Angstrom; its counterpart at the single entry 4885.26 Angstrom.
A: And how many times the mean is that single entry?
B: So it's 10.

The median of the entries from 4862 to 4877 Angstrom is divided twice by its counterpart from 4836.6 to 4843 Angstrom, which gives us 0.0430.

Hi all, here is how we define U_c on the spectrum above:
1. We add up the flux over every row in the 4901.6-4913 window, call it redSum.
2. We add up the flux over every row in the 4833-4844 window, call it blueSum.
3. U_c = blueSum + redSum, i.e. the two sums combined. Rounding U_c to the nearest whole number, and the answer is 456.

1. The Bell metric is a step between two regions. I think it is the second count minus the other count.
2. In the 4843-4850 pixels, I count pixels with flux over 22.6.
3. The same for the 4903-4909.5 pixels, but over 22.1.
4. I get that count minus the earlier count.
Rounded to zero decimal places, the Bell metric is 1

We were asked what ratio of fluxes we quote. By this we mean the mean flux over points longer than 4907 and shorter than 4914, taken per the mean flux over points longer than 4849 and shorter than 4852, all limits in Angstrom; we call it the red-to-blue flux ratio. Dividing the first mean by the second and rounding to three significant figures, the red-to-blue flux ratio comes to 1.01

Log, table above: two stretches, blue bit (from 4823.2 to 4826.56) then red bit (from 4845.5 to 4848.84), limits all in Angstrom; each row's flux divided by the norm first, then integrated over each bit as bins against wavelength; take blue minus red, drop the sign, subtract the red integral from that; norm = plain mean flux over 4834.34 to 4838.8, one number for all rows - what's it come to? -3.4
